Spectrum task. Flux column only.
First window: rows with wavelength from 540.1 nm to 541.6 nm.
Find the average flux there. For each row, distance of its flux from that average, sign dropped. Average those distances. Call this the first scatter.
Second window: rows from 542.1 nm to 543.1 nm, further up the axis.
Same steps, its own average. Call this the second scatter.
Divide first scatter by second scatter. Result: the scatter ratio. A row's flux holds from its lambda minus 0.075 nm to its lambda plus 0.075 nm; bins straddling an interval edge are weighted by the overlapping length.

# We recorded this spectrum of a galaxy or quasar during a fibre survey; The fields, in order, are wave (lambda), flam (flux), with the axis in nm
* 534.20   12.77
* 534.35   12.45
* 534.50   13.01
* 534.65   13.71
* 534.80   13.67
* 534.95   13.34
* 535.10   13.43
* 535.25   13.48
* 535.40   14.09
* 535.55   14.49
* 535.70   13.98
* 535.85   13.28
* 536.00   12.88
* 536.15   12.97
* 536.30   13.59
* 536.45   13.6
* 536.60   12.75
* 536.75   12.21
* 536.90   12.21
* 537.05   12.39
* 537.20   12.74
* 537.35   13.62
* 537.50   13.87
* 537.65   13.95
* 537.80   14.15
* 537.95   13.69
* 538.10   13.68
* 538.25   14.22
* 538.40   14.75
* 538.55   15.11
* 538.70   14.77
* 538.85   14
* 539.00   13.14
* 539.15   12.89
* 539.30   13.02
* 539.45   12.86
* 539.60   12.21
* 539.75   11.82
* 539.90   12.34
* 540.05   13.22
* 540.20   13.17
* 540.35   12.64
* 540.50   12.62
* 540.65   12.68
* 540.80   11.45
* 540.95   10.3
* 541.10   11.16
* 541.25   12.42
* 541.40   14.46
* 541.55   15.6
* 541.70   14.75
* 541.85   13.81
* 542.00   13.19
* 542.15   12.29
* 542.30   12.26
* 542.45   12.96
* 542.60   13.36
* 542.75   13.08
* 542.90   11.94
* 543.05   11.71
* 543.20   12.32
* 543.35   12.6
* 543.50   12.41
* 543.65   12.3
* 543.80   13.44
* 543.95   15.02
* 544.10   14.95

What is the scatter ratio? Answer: 2.0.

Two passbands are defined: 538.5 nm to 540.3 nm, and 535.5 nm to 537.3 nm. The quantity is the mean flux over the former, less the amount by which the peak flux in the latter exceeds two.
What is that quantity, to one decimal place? 0.7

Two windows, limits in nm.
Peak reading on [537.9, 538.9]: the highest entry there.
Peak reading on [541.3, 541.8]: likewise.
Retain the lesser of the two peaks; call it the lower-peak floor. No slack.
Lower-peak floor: 15.1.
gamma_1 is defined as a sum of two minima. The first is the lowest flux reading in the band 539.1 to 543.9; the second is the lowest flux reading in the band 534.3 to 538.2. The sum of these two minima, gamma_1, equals 22.5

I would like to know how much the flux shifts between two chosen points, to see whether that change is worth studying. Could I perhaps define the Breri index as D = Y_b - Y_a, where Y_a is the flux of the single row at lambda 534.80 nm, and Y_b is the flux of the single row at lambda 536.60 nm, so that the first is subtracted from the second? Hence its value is -0.9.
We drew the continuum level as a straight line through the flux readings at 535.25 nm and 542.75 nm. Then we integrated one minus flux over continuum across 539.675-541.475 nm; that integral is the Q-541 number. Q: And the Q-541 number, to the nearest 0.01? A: 0.11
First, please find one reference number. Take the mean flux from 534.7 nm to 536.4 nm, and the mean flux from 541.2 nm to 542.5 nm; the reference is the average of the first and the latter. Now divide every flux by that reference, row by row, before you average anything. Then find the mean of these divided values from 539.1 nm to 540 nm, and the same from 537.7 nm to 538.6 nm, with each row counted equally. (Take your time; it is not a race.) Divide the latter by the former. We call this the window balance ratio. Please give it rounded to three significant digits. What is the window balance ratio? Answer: 1.14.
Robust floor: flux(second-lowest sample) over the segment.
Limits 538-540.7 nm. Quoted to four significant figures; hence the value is 12.21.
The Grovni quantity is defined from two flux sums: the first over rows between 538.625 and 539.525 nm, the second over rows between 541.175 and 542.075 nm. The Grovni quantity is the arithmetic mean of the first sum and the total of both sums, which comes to 123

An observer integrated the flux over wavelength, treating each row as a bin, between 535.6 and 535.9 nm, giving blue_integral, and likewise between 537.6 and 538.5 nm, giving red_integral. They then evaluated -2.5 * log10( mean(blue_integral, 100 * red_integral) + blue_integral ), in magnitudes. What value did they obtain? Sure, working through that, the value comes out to -7.0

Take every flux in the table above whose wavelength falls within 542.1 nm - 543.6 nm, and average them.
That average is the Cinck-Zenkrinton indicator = 12.5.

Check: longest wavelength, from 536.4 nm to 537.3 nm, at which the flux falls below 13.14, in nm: 537.20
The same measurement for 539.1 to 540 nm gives 539.90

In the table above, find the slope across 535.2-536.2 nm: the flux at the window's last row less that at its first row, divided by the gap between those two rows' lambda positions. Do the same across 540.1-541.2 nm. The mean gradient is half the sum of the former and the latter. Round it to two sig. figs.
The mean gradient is -1.4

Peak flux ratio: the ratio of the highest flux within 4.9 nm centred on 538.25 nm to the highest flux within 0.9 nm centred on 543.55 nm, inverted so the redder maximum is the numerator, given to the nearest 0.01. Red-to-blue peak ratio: 0.99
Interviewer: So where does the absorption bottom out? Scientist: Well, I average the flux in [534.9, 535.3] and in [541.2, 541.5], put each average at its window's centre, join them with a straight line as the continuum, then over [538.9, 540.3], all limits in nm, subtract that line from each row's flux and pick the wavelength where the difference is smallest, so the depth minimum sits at 539.75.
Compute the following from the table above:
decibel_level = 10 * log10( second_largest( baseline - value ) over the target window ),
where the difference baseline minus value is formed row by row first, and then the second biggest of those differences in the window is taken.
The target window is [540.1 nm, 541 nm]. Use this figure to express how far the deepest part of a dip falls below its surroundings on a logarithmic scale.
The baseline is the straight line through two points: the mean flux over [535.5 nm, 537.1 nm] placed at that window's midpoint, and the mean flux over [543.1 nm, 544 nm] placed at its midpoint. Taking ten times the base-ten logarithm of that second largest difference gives 2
